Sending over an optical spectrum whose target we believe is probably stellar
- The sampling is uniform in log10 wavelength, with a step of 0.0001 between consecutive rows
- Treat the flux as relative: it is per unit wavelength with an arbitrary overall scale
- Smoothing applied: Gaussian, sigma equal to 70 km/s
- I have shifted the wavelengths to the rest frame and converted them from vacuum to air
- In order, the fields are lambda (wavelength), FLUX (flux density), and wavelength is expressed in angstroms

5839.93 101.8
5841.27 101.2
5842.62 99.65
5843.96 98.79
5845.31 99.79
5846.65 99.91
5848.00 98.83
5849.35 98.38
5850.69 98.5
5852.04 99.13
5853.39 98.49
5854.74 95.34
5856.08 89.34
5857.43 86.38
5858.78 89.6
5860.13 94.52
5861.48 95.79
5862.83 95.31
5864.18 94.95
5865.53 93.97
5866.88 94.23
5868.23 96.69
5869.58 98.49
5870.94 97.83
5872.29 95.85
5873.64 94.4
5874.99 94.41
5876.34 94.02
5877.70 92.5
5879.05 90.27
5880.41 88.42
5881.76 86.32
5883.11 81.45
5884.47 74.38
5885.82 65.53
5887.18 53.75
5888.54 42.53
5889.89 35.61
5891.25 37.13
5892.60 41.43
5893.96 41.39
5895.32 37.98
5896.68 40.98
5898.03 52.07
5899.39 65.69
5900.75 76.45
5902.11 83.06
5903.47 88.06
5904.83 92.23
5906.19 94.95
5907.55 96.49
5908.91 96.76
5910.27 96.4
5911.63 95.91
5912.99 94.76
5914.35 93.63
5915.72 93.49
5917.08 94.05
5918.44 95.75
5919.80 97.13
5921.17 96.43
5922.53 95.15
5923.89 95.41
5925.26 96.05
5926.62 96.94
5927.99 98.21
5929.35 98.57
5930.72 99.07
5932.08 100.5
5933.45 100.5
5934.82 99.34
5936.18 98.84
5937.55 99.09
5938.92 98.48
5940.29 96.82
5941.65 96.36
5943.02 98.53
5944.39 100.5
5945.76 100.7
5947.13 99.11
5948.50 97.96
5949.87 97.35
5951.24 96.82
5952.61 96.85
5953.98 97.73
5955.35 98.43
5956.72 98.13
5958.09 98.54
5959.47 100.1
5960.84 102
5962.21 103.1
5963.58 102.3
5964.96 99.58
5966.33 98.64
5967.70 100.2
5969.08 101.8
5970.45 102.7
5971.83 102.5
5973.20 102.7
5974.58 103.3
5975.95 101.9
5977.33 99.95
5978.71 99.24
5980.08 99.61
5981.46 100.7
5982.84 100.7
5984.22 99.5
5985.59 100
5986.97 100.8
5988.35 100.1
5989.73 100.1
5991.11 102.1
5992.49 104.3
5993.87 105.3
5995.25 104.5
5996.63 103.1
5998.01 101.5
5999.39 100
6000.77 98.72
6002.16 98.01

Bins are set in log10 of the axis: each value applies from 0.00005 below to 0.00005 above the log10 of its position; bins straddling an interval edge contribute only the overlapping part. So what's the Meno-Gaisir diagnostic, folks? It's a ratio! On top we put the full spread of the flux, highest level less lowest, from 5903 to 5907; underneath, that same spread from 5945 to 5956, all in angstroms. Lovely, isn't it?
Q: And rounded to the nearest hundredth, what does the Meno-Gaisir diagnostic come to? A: 1.78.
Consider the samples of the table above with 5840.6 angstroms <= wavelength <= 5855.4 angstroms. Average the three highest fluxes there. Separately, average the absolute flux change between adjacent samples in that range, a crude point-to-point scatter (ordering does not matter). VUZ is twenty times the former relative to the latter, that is 2090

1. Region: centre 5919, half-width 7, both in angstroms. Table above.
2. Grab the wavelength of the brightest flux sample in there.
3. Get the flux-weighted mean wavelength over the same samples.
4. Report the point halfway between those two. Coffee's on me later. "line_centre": 5919.5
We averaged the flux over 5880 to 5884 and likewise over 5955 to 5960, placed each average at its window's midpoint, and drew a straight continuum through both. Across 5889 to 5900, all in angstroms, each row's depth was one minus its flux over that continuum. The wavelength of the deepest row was 5889.89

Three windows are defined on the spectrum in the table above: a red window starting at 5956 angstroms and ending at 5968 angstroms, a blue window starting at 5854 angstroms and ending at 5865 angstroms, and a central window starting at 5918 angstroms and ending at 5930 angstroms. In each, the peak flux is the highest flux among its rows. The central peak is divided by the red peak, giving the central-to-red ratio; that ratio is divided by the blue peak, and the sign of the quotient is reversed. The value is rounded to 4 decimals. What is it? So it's -0.0100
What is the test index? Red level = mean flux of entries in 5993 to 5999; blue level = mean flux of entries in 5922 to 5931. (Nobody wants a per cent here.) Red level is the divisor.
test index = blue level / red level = 0.937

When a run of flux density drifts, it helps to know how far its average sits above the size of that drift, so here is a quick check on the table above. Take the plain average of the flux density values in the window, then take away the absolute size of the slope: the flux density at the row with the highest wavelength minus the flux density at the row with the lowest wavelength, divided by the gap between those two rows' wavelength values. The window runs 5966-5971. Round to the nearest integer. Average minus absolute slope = 100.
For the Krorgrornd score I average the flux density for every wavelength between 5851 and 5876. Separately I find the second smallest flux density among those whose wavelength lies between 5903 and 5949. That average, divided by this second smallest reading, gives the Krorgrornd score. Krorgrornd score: 1.03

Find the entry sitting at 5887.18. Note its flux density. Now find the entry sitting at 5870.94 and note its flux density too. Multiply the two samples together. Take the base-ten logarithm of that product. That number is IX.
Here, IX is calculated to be 3.72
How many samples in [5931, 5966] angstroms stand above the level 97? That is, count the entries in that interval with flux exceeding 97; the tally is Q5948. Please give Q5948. 21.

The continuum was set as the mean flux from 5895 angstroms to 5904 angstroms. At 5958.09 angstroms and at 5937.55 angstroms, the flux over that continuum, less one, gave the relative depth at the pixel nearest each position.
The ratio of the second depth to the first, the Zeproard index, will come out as 1.02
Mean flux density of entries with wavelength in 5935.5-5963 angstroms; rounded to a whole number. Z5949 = 99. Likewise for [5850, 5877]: 95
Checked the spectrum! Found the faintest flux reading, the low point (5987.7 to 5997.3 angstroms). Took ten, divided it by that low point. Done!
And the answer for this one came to 0.100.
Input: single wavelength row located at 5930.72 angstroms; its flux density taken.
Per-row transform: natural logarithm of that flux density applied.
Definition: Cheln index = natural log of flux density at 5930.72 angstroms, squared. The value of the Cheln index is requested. 21.1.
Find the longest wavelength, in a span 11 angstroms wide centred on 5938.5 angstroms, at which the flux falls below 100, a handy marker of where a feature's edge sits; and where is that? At 5943.02 angstroms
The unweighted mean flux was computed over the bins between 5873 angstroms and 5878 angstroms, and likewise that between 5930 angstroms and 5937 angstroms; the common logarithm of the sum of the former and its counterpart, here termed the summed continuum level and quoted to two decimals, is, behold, 2.29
